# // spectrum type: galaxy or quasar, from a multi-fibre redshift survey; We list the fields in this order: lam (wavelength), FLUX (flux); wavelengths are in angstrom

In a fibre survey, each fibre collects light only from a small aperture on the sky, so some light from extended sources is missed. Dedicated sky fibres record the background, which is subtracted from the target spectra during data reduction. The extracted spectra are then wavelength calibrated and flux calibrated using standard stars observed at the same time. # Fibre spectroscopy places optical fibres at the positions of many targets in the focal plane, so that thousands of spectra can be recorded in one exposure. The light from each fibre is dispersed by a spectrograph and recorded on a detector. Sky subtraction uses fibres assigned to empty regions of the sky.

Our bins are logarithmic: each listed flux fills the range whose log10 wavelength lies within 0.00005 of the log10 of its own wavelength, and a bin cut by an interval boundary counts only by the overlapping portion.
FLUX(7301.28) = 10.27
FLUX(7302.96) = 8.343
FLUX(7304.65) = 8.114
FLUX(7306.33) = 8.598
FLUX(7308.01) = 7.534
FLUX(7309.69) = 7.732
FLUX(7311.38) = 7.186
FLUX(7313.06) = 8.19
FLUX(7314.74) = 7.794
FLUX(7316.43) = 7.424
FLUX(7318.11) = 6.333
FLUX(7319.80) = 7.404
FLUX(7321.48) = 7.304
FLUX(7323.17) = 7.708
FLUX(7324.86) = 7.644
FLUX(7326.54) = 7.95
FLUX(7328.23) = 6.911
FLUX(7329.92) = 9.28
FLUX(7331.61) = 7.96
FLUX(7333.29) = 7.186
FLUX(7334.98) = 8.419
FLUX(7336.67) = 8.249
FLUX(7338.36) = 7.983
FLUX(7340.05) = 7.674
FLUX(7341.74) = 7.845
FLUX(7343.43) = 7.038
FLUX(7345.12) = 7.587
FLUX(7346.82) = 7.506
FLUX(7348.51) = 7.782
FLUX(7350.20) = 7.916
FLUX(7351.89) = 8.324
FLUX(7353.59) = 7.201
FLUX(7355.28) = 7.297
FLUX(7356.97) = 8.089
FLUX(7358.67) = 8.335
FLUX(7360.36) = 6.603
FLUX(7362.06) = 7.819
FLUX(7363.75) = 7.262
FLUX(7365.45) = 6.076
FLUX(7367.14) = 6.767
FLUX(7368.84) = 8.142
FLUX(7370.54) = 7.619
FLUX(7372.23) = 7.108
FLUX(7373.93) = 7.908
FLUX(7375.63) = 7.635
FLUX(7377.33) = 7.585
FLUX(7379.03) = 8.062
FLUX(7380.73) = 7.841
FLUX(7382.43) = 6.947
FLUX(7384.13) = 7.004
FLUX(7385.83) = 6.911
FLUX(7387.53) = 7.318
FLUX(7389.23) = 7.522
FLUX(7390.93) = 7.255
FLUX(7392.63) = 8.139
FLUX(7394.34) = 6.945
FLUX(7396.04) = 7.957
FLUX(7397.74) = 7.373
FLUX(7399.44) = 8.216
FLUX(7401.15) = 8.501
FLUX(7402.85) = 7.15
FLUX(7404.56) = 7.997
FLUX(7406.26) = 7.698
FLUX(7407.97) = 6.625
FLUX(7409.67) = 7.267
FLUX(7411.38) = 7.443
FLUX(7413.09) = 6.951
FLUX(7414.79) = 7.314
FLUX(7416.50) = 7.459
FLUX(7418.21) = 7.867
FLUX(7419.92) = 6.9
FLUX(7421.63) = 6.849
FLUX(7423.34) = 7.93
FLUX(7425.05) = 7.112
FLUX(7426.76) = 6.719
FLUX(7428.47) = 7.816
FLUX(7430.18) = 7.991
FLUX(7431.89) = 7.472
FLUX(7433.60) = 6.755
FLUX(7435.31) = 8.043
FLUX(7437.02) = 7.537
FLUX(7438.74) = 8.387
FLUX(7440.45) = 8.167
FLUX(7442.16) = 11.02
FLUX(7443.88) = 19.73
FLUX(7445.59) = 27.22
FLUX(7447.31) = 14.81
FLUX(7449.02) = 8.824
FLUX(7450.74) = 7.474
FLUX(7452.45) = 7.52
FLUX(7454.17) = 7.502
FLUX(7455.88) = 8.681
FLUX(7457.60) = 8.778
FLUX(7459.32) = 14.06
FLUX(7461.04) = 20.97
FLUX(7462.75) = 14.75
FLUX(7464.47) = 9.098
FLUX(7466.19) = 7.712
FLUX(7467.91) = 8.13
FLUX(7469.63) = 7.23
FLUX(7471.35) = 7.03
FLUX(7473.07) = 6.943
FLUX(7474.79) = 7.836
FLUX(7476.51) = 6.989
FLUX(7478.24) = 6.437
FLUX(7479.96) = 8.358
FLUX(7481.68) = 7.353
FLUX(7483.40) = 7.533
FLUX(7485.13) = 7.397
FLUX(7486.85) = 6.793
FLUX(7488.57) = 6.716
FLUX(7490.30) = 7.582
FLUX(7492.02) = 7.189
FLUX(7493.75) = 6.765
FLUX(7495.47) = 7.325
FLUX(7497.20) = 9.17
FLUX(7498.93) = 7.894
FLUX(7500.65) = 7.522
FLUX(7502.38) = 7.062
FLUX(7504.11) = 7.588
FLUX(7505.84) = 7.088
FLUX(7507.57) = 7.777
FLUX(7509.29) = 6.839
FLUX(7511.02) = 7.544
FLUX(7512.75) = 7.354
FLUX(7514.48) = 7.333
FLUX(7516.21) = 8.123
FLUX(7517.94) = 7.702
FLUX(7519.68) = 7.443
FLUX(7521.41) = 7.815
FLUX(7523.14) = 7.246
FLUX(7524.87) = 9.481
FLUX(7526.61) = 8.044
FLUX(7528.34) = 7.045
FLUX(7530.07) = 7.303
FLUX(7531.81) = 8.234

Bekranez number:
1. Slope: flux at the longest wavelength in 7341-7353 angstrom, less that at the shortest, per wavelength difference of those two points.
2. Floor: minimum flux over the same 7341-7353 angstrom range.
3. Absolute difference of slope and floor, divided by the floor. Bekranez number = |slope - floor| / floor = 0.993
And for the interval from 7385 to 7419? 0.996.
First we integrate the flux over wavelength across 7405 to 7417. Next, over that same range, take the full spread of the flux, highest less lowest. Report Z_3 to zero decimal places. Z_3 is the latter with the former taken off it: -86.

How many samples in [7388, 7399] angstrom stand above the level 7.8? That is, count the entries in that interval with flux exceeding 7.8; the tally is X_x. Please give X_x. 2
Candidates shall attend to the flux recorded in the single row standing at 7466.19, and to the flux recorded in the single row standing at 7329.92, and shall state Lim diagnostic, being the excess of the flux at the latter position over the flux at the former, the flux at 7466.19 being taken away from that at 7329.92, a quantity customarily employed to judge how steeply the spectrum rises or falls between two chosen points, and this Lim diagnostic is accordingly 1.6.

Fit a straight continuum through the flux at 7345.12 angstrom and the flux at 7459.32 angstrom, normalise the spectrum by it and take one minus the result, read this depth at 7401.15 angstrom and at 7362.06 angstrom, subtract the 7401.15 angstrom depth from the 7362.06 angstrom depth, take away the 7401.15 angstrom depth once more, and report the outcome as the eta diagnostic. -0.3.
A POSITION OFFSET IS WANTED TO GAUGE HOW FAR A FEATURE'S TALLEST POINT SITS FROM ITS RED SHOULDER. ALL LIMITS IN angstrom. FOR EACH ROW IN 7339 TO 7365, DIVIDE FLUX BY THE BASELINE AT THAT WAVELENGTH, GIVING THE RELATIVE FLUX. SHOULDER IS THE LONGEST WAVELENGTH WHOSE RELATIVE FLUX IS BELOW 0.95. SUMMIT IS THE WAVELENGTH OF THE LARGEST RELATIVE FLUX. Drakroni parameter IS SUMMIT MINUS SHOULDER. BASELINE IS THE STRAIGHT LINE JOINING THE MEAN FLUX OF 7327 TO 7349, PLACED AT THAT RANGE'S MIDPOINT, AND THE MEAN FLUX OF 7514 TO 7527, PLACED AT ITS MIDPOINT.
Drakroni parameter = -5.1 angstrom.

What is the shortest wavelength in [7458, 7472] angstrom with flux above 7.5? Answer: 7459.32 angstrom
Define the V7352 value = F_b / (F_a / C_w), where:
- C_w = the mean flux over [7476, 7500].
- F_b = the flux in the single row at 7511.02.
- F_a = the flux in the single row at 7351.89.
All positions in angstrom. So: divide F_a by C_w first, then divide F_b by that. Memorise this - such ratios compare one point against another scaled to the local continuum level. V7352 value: 6.7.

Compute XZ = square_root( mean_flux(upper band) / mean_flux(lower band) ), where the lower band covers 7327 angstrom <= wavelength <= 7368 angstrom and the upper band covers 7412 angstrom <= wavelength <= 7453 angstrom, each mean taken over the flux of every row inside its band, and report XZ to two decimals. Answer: 1.11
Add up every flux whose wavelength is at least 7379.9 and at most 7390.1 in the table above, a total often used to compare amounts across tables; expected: 44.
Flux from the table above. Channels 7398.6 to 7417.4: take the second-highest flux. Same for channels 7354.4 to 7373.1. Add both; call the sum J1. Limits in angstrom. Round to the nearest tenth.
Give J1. 16.4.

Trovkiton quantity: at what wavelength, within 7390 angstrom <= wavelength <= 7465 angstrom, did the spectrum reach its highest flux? 7445.59 angstrom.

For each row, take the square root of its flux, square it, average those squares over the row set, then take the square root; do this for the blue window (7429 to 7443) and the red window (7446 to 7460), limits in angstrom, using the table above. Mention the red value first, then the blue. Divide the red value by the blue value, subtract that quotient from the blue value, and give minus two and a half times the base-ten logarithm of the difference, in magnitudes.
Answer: -0.619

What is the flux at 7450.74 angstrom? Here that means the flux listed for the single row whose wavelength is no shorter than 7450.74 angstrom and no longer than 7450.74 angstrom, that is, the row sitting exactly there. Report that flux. 7.474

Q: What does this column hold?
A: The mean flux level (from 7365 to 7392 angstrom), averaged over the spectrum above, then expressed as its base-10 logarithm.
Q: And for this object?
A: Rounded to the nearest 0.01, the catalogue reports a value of 0.87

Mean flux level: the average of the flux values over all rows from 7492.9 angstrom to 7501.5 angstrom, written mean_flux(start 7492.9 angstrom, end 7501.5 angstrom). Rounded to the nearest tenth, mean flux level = 7.7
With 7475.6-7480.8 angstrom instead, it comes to 7.3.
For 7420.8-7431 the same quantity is 7.4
